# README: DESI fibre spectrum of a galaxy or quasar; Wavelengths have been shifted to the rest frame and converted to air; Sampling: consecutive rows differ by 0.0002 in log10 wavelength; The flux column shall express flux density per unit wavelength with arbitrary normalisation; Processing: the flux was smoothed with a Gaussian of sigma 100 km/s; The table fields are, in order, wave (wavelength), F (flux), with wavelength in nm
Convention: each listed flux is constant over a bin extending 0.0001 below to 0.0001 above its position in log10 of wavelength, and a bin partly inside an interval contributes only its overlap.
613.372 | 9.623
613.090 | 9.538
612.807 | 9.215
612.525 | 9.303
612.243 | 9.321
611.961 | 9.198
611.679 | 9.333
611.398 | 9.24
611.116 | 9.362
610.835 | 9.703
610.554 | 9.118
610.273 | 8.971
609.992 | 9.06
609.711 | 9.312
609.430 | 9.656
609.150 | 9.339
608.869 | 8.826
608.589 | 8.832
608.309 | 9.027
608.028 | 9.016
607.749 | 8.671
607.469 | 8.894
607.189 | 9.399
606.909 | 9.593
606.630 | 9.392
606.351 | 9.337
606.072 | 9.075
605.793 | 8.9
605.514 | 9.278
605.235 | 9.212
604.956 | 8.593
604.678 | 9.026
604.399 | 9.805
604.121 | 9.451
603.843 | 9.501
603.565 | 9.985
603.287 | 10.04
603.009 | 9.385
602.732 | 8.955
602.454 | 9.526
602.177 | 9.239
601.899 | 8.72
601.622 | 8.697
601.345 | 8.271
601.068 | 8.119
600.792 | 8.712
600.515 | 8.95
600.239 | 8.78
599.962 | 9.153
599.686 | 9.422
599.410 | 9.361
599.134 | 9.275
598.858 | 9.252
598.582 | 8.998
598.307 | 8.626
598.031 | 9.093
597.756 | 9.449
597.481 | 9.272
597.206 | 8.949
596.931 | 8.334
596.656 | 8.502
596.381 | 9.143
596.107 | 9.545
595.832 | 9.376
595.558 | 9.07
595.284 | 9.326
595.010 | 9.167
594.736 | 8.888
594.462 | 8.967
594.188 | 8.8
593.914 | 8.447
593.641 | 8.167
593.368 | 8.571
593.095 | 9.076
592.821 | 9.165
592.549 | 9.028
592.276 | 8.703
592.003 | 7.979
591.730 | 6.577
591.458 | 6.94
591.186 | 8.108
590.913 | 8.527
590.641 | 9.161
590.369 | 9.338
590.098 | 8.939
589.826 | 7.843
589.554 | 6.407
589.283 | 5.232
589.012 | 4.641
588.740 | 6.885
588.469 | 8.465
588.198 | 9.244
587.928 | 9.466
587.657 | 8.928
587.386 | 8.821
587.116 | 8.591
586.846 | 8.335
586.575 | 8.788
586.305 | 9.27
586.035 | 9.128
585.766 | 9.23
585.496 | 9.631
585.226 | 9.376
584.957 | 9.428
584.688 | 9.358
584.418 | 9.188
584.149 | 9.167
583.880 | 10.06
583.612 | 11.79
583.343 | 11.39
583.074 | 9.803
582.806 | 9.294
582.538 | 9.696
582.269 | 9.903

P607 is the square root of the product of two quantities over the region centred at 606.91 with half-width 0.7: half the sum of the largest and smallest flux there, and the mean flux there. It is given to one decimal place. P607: 9.3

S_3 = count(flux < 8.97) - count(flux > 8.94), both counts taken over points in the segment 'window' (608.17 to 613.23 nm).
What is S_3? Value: -14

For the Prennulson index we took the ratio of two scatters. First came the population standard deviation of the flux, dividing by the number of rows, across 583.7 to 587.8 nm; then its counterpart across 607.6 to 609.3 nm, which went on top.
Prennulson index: 0.52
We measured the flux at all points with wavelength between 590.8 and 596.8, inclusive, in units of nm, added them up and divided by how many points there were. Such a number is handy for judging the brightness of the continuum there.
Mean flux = 8.64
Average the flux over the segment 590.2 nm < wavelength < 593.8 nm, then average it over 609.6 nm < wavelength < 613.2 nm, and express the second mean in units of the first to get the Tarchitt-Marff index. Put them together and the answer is 1.10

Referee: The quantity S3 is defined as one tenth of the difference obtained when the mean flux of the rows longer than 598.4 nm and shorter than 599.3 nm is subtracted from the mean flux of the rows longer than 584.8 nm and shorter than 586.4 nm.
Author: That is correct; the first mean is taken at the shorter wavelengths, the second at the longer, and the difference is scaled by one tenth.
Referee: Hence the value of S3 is 0.02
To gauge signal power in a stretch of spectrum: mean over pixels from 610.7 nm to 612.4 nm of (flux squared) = 88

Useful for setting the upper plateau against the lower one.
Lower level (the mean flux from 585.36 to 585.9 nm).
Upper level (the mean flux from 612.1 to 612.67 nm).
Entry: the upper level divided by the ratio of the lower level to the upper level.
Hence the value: 9.2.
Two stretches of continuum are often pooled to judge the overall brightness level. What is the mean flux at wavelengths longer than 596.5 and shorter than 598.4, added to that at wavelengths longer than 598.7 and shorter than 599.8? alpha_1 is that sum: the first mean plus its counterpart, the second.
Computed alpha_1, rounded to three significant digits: 18.2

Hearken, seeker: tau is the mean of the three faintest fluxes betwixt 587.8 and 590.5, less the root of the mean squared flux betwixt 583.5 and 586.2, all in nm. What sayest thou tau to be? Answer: -4.2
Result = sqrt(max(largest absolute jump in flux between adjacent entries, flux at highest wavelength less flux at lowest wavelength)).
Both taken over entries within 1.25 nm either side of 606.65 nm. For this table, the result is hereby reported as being 0.71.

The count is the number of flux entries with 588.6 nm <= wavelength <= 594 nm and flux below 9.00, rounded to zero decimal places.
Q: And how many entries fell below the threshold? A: 15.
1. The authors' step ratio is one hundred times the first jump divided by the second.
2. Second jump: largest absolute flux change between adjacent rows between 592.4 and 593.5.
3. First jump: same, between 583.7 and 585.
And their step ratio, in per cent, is 177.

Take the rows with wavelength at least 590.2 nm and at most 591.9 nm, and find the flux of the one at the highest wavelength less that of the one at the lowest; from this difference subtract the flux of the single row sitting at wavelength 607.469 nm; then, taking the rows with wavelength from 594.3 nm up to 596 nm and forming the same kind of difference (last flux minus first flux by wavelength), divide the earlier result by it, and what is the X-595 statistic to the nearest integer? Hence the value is -28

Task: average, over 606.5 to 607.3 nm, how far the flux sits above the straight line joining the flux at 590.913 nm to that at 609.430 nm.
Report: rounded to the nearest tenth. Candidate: 0.0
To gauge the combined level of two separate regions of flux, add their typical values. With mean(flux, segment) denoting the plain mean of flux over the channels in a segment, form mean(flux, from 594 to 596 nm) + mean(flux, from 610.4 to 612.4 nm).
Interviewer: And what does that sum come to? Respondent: 18.4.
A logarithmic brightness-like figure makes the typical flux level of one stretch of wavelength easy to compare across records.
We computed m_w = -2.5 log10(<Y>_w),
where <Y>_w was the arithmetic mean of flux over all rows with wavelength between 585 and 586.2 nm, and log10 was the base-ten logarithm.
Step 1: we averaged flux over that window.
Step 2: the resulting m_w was -2.43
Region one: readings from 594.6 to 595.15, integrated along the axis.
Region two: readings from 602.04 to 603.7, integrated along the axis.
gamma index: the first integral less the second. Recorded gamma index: -11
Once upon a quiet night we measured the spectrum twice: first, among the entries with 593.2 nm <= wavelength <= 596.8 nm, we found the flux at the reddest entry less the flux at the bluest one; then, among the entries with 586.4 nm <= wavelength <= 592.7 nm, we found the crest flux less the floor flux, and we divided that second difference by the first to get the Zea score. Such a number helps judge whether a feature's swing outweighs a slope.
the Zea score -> -70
